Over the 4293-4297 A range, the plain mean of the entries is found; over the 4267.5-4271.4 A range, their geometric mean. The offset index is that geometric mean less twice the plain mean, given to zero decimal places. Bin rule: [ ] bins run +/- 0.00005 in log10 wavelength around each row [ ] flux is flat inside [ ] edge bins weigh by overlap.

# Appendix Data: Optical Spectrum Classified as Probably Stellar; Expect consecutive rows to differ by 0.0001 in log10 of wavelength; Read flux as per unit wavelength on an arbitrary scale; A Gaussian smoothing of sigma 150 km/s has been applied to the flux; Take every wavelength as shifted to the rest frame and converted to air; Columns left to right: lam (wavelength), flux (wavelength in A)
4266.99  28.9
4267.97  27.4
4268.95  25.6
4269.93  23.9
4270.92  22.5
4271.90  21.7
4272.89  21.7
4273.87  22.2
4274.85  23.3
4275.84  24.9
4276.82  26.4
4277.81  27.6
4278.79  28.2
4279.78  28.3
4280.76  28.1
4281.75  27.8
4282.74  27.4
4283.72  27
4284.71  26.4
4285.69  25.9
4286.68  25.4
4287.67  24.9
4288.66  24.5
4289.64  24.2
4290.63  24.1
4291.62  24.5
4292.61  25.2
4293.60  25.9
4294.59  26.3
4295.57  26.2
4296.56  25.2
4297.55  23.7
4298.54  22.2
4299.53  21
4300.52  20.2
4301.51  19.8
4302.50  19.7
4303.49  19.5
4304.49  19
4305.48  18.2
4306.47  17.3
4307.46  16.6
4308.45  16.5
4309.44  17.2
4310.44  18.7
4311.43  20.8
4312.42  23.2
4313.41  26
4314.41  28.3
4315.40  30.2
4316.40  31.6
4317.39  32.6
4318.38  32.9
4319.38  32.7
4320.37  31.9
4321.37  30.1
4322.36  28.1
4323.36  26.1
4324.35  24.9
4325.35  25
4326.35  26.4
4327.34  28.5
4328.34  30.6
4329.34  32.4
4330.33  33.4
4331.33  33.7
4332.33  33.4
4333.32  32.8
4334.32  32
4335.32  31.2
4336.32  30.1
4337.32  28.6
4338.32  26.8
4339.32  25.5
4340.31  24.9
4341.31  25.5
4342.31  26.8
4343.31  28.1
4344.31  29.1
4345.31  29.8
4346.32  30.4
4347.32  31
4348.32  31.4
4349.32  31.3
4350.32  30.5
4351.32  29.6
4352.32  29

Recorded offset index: -27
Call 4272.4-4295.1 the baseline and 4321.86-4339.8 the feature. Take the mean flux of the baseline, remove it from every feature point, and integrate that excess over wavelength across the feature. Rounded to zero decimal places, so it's 67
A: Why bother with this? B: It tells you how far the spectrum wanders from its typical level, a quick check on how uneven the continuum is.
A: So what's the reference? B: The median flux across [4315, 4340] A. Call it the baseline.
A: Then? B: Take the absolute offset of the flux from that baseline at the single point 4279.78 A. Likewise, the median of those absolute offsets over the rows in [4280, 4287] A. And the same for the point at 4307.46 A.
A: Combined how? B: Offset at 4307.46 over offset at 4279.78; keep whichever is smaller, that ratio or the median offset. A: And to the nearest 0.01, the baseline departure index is 3.60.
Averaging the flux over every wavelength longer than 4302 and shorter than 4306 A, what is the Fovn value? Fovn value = 19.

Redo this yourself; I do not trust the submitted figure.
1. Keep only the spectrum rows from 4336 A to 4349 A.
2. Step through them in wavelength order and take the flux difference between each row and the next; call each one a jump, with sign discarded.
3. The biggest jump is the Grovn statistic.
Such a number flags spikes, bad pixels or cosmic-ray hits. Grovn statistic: 1.8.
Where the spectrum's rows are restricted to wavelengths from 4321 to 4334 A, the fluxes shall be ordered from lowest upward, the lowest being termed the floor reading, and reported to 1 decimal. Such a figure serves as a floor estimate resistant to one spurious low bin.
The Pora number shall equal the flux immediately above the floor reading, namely 25.0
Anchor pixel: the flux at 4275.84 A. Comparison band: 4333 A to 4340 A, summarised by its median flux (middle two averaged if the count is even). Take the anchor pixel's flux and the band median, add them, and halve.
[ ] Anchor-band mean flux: 27.5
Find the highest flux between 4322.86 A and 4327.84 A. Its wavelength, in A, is 4327.34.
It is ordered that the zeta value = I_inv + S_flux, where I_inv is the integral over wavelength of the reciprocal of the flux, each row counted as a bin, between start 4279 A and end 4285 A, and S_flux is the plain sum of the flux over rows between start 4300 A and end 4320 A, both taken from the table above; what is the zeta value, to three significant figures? 461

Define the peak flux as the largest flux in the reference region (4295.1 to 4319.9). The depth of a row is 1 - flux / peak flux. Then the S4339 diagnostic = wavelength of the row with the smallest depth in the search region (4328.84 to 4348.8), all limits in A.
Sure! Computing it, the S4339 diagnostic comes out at 4331.33 A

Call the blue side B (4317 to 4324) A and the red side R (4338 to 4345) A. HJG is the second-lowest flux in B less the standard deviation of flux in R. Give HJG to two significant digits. 27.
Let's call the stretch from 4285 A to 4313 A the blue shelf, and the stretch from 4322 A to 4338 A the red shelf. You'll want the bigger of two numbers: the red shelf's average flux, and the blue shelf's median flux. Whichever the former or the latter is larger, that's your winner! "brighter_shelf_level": 29.8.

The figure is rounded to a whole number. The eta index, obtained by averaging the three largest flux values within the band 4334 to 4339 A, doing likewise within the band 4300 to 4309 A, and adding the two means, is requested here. 51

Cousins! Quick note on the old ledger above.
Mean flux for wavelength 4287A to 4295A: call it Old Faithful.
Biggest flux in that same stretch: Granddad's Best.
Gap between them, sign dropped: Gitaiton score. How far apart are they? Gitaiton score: 1.4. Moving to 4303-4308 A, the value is 1.4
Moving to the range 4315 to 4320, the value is 0.9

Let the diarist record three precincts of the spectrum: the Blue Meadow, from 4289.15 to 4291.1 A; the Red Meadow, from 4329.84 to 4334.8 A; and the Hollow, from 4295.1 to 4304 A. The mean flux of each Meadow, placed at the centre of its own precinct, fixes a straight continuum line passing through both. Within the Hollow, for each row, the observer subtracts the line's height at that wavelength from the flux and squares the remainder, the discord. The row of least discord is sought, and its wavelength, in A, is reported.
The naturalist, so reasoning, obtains 4296.56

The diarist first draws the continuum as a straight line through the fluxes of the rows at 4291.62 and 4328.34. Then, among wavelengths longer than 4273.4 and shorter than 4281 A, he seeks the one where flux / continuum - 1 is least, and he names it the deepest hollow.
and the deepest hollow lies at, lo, 4273.87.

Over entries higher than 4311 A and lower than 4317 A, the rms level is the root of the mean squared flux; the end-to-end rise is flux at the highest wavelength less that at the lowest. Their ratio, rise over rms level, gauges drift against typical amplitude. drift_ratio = 0.40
